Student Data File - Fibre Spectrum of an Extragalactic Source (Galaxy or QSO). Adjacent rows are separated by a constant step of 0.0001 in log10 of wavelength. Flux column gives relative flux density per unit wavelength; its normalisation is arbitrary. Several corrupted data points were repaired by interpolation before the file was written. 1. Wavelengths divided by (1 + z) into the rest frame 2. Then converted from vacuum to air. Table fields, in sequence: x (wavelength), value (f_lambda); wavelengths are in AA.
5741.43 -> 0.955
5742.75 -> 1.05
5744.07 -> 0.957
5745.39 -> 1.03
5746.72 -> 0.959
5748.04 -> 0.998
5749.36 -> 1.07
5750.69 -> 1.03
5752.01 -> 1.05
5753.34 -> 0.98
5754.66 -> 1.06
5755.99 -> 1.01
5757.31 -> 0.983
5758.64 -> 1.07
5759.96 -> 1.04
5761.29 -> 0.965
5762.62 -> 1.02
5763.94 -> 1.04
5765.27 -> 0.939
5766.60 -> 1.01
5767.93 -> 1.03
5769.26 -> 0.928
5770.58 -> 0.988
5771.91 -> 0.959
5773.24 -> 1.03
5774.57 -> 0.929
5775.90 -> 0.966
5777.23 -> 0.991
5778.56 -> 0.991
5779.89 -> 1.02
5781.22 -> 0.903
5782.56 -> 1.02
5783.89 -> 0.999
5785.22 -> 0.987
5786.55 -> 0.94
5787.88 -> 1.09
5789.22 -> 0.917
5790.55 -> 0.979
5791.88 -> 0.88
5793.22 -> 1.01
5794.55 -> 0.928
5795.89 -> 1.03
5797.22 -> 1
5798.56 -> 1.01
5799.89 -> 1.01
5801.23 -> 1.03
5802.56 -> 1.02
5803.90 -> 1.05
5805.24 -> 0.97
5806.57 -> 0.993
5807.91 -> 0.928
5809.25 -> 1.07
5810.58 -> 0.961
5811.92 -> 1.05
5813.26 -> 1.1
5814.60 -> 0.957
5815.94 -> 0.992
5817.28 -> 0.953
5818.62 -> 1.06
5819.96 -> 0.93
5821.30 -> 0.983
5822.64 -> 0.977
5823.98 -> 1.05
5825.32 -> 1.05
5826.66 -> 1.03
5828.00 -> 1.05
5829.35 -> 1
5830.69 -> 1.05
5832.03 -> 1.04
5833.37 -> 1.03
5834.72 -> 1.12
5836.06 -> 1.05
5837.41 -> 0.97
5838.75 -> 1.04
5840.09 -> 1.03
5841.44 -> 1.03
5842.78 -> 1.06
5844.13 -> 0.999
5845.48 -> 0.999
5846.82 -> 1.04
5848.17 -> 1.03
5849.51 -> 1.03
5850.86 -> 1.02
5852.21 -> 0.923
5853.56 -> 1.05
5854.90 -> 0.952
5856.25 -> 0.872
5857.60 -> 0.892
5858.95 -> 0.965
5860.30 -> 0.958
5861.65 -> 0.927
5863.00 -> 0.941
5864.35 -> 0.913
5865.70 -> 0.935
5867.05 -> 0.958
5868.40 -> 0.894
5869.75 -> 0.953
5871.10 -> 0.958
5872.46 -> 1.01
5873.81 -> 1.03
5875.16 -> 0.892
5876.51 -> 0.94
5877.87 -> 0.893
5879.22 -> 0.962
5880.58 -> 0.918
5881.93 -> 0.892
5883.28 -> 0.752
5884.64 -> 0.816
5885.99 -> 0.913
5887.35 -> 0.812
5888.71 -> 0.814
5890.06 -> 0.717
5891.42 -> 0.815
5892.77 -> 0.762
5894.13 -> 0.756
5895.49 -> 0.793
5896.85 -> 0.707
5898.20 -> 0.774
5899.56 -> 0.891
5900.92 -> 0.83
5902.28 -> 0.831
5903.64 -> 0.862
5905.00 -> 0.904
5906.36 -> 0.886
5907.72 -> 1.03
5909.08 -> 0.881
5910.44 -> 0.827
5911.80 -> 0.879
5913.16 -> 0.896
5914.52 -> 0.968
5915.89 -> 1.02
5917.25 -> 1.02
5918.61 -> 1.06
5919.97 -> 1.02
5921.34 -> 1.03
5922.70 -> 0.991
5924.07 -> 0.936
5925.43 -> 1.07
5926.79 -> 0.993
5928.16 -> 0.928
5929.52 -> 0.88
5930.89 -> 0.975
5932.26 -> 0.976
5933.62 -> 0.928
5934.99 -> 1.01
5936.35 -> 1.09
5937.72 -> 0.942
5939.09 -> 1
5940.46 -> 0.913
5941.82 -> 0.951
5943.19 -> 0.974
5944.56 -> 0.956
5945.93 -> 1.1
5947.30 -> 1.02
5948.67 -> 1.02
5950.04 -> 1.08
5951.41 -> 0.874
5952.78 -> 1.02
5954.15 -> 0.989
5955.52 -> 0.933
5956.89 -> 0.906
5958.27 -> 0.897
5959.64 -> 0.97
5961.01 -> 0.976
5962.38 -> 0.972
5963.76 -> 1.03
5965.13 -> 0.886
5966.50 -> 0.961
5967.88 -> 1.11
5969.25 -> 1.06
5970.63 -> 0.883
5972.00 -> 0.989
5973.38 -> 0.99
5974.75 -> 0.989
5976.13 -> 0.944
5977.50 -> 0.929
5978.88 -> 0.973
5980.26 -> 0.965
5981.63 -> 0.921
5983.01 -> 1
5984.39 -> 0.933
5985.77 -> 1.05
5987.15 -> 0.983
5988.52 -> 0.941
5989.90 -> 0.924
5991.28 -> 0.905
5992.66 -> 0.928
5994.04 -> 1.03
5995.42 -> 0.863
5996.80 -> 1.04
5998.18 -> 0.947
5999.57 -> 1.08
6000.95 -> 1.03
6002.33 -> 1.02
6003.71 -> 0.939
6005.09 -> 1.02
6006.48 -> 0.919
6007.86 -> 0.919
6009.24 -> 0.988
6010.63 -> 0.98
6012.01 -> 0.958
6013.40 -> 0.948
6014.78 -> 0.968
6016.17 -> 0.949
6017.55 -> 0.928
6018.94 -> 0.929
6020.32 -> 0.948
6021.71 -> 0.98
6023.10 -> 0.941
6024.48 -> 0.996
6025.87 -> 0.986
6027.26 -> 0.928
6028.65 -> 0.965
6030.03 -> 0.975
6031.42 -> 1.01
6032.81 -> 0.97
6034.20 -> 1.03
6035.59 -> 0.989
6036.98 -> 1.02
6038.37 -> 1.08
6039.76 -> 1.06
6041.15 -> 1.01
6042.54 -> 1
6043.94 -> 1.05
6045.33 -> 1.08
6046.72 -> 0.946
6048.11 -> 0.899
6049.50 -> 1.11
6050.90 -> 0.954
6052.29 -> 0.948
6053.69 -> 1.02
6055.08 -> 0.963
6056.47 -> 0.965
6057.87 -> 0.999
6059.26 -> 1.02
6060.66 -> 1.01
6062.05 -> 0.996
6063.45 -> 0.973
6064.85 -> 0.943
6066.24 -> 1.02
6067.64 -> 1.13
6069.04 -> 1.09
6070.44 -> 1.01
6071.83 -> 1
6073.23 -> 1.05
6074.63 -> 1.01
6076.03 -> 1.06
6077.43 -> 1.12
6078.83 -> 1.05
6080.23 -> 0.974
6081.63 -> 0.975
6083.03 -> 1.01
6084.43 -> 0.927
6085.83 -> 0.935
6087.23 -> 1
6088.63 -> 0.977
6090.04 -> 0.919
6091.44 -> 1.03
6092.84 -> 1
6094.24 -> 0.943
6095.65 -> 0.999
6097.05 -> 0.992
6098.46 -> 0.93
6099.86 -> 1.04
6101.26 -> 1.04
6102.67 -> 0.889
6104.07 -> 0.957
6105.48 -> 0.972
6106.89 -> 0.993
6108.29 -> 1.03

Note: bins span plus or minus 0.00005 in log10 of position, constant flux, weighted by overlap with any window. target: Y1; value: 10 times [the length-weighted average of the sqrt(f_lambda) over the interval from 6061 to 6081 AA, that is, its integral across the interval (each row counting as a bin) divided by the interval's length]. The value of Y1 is 10.1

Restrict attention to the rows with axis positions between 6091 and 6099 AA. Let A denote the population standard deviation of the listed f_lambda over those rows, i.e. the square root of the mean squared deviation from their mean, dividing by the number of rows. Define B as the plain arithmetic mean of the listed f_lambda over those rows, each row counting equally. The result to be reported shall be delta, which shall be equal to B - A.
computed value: 0.95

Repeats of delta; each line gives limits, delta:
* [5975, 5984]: 0.93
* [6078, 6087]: 0.94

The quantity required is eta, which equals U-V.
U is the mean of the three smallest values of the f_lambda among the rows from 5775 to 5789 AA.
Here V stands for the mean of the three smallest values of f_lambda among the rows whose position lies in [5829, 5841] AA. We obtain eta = -0.06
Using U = 0.936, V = 1.00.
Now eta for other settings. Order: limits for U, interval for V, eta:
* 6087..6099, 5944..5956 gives 0.01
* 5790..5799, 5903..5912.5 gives 0.07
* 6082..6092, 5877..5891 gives 0.17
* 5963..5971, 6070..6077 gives -0.10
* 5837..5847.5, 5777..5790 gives 0.07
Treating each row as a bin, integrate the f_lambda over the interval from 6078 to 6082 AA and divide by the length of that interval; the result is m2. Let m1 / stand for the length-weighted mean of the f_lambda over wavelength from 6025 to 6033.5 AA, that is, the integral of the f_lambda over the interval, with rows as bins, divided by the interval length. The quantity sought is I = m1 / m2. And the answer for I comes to 0.97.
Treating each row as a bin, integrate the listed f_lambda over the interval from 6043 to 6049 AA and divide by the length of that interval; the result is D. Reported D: 1.00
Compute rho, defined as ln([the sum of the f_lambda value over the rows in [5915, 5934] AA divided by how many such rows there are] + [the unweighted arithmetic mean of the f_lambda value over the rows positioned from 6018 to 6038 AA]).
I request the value 0.675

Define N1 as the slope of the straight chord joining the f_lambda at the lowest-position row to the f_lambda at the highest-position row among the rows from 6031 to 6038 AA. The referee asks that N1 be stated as 0.002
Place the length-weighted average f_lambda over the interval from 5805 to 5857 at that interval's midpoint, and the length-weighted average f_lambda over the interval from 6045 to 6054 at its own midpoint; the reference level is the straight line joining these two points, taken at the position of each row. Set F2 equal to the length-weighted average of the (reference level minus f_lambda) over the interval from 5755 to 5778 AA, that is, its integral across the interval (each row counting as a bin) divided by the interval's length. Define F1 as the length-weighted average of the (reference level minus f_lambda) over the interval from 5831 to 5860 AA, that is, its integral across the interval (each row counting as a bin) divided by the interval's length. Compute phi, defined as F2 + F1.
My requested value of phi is 0.03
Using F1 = 0.003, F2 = 0.02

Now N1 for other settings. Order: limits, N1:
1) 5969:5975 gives -0.013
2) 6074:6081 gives -0.006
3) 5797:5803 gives 0.004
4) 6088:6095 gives -0.006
